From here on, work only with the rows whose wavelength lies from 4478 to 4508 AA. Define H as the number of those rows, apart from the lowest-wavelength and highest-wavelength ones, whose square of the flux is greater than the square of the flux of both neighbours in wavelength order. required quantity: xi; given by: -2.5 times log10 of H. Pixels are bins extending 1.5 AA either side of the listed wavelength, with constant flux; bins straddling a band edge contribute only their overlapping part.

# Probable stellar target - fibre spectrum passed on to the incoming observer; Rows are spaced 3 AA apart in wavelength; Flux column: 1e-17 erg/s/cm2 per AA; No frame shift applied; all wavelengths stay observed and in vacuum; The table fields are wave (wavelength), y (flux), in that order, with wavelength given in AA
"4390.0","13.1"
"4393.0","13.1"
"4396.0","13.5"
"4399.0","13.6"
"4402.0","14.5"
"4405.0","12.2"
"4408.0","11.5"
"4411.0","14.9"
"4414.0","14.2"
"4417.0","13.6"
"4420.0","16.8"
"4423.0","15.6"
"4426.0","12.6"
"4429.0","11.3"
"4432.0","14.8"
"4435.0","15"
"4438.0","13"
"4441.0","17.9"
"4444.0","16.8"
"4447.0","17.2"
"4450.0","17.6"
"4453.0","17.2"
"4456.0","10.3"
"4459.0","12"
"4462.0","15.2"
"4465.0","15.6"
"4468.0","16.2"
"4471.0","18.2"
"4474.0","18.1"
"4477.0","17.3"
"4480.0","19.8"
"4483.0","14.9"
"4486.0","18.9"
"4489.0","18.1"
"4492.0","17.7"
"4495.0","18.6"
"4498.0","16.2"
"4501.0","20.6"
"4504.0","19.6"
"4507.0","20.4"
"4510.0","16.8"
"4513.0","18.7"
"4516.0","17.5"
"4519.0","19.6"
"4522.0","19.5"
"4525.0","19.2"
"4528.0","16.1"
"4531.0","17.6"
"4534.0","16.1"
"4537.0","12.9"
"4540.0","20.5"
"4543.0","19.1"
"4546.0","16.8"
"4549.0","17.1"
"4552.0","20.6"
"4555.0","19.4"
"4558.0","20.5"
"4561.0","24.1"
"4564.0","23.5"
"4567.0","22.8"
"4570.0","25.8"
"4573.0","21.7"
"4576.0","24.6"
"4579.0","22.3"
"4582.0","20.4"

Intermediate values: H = 3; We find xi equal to -1.19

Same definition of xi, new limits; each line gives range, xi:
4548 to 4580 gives -1.51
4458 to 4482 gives 0.00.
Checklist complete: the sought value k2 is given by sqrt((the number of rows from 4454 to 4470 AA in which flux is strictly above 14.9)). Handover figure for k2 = 1.7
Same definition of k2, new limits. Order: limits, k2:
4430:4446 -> 1.7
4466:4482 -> 2.2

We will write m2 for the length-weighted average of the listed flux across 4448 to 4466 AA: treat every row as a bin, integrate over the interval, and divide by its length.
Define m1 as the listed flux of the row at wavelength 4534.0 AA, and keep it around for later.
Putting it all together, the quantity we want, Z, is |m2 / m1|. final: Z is 0.91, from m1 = 16.1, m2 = 15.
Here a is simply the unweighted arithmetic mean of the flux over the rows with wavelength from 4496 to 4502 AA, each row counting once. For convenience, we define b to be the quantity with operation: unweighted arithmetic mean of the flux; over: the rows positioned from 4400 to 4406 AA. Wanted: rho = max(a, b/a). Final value 18.4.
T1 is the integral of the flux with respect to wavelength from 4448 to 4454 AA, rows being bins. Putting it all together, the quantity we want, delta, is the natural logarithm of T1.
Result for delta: 4.65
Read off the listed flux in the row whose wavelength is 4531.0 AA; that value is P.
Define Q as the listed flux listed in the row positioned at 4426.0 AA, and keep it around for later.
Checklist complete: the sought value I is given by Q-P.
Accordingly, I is -5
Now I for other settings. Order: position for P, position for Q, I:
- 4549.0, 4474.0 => 1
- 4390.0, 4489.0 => 5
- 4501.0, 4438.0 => -8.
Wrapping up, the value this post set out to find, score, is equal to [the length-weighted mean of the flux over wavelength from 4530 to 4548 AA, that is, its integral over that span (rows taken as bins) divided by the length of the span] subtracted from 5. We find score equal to -12.2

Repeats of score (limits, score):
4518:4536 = -12.8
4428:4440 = -8.8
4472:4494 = -12.9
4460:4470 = -10.6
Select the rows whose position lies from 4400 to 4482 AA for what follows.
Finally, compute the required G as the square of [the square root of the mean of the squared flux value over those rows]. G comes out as 236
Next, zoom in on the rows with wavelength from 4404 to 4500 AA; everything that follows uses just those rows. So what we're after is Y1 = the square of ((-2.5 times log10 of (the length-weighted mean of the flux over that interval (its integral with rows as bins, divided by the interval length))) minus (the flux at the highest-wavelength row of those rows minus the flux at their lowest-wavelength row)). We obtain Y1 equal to 49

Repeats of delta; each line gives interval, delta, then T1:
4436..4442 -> 4.51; 91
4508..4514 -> 4.68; 107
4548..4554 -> 4.74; 114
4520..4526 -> 4.76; 116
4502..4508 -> 4.79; 120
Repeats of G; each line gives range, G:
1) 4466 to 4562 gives 340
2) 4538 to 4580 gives 462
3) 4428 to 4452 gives 244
